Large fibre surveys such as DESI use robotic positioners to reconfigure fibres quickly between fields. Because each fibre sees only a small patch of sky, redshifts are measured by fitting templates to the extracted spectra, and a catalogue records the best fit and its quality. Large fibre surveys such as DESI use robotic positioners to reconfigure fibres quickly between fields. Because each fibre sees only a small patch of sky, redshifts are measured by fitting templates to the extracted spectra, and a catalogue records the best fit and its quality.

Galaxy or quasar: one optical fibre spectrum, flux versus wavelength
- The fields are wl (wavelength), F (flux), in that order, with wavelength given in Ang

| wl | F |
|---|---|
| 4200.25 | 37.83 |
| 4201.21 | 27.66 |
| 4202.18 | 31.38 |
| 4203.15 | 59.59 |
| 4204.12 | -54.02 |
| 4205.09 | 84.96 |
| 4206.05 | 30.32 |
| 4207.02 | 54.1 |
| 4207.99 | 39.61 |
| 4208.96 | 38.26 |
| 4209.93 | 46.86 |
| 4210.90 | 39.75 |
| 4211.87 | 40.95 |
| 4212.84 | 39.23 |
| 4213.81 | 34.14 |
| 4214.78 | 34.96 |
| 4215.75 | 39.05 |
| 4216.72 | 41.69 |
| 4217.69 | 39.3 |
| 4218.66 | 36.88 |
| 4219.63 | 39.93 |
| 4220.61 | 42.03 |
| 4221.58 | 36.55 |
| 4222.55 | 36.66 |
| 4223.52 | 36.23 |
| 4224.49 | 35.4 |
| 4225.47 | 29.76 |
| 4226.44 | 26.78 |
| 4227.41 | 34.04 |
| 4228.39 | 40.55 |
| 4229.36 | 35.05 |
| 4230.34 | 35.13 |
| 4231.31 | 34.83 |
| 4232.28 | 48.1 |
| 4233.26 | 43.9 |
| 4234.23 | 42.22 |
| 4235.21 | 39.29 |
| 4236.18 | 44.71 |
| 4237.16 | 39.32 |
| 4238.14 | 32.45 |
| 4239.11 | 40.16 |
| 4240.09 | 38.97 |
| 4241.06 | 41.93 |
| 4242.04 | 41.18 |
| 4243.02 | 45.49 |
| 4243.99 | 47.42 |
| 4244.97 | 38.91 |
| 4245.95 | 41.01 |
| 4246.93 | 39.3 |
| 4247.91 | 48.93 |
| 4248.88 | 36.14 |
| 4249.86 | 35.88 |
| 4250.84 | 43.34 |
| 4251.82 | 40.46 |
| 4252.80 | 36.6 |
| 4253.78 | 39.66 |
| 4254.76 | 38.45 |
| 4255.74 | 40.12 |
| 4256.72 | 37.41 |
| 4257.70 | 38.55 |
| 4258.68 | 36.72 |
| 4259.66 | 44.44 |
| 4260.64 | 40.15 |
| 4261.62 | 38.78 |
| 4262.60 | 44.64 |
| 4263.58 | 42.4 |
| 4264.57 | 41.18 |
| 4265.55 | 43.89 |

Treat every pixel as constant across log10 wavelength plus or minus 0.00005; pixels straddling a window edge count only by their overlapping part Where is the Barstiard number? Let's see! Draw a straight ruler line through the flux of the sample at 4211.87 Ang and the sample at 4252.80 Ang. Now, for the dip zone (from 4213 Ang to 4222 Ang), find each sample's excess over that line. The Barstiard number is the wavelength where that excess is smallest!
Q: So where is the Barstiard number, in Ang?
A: 4213.81 Ang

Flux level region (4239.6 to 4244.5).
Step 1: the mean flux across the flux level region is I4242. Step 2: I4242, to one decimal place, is 43.0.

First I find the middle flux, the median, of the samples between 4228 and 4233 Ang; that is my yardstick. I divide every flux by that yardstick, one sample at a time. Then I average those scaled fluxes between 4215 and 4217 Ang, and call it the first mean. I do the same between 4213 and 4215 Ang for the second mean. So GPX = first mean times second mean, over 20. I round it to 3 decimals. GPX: 0.057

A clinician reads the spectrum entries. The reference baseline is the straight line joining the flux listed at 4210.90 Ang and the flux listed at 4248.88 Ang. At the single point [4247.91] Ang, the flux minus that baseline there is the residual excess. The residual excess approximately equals 13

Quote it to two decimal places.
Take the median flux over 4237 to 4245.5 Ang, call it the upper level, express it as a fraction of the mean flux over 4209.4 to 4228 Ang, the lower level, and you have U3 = 1.07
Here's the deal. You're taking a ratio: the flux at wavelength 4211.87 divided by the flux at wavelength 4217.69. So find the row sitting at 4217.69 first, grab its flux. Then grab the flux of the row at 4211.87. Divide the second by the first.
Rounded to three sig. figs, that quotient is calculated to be 1.04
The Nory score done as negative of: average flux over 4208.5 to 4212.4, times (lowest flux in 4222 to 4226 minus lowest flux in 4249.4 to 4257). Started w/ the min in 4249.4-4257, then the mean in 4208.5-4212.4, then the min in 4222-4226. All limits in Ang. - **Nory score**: 254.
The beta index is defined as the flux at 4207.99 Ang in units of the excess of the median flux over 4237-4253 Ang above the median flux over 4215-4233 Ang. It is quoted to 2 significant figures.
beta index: 11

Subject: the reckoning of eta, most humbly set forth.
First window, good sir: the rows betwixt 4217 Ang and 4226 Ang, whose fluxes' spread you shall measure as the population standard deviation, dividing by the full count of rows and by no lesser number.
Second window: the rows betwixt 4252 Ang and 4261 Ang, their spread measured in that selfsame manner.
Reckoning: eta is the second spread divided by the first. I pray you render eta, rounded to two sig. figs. 0.70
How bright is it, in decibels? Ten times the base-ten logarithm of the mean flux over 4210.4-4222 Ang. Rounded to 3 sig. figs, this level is 15.9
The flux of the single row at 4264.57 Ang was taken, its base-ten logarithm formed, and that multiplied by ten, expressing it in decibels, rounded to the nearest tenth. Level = 16.1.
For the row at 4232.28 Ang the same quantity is 16.8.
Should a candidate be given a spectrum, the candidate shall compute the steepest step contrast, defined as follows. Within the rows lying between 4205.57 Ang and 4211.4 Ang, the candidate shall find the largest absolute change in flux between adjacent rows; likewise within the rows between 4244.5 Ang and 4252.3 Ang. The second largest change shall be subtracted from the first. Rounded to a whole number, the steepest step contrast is 11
